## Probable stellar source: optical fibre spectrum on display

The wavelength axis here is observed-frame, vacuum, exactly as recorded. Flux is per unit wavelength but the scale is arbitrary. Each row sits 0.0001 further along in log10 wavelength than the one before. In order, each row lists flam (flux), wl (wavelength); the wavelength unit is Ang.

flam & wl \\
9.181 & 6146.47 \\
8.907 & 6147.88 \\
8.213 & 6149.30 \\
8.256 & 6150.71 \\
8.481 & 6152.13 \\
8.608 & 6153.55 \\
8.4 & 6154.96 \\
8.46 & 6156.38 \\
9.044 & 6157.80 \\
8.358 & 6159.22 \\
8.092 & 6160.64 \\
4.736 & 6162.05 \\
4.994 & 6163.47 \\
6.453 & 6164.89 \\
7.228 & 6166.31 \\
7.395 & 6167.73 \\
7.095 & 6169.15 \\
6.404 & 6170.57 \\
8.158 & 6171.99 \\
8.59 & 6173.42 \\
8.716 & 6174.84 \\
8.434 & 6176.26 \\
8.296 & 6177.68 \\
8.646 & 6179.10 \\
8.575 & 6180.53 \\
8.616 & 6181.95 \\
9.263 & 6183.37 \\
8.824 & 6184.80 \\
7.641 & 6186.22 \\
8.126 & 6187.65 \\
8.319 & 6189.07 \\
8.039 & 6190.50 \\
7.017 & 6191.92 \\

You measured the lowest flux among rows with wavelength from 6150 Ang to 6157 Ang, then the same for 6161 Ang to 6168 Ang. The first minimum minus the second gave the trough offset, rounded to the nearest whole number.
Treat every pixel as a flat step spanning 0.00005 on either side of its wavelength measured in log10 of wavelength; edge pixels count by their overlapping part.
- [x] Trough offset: 4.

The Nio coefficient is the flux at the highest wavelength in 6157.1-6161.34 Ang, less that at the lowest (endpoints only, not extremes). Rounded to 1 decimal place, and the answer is -1.0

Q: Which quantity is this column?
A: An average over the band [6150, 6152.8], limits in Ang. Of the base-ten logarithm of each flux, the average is 0.923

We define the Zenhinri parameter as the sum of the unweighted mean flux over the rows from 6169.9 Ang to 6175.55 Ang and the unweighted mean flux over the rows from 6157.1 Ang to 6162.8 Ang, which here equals 15.5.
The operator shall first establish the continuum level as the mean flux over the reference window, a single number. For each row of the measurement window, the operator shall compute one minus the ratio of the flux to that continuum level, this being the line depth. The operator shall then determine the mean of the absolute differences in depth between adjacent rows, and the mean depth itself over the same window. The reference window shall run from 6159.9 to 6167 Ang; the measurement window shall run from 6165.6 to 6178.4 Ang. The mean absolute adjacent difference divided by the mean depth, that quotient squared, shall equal 0.10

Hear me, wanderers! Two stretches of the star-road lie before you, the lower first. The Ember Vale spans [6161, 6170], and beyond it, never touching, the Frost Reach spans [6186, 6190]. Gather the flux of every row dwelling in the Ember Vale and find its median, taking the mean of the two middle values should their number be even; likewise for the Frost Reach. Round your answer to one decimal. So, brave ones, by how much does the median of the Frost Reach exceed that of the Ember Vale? 1.4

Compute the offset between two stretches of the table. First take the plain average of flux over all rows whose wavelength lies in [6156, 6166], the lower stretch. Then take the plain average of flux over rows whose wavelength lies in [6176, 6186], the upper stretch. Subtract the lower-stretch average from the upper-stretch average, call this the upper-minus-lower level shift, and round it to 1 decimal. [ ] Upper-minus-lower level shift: 1.5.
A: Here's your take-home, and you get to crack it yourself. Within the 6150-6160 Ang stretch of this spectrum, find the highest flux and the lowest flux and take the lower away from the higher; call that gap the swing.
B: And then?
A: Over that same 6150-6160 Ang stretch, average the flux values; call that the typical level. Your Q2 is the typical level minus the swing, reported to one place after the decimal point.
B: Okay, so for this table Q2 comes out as 7.7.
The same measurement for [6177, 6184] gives 7.7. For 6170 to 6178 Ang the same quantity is 5.8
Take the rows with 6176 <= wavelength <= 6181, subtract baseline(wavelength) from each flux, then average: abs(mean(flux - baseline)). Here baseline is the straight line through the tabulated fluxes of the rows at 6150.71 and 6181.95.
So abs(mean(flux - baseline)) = 0.09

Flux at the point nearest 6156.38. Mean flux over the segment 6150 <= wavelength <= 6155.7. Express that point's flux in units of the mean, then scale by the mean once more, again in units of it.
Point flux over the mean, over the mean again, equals 0.119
